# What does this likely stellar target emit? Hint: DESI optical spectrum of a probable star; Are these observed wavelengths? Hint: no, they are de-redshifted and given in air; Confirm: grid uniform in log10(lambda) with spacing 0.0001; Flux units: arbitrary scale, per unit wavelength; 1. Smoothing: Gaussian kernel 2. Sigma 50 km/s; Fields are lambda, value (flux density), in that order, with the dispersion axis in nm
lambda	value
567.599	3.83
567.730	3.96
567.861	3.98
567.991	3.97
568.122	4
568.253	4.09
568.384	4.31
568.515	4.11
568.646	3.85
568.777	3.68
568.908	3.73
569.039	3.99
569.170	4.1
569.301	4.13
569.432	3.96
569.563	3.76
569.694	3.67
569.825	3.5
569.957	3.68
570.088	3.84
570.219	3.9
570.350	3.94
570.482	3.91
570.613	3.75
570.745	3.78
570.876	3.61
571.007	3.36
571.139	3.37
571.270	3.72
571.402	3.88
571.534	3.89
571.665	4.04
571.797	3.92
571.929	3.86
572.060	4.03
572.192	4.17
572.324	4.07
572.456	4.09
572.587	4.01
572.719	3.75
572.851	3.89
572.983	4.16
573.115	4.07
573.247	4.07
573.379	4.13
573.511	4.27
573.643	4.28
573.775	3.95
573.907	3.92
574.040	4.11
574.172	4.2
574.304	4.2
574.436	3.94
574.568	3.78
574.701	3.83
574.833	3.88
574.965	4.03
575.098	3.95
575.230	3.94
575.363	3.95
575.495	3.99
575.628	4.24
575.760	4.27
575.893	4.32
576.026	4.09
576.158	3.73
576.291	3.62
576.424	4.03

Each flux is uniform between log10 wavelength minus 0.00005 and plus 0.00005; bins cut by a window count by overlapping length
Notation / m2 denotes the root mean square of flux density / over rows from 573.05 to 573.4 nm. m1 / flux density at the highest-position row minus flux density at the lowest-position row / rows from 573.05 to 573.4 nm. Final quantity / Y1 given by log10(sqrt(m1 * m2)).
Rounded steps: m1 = 0.06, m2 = 4.09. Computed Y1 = -0.31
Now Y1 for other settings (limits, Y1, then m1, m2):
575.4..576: 0.07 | 0.33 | 4.21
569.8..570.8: 0.01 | 0.28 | 3.79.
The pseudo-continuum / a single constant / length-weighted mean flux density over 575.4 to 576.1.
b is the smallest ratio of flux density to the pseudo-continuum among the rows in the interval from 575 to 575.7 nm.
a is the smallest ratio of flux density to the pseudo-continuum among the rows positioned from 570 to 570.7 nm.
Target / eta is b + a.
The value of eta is 1.84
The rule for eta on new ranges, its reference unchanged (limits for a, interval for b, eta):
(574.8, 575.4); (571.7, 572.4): 1.86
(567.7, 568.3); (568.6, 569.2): 1.83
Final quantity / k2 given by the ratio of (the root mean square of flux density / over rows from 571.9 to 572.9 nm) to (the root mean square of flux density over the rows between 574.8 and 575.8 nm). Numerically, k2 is 0.99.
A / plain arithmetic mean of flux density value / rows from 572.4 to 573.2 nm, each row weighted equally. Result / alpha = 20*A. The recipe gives 79.9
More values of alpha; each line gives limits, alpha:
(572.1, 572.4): 82.4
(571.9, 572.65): 80.8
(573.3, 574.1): 82.2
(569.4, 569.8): 75.9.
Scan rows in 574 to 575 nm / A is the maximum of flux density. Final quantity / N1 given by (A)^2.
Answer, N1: 17.6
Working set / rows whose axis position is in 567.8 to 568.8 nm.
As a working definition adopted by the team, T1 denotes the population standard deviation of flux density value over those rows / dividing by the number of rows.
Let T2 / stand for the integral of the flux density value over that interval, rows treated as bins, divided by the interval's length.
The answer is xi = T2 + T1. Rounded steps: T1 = 0.17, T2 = 4.01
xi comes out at 4.19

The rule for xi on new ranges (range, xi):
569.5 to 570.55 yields 3.92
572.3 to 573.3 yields 4.13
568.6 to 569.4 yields 4.09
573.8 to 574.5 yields 4.19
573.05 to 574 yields 4.23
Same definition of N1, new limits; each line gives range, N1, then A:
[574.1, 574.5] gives 17.6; 4.2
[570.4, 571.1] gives 15.3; 3.91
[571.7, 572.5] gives 17.4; 4.17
